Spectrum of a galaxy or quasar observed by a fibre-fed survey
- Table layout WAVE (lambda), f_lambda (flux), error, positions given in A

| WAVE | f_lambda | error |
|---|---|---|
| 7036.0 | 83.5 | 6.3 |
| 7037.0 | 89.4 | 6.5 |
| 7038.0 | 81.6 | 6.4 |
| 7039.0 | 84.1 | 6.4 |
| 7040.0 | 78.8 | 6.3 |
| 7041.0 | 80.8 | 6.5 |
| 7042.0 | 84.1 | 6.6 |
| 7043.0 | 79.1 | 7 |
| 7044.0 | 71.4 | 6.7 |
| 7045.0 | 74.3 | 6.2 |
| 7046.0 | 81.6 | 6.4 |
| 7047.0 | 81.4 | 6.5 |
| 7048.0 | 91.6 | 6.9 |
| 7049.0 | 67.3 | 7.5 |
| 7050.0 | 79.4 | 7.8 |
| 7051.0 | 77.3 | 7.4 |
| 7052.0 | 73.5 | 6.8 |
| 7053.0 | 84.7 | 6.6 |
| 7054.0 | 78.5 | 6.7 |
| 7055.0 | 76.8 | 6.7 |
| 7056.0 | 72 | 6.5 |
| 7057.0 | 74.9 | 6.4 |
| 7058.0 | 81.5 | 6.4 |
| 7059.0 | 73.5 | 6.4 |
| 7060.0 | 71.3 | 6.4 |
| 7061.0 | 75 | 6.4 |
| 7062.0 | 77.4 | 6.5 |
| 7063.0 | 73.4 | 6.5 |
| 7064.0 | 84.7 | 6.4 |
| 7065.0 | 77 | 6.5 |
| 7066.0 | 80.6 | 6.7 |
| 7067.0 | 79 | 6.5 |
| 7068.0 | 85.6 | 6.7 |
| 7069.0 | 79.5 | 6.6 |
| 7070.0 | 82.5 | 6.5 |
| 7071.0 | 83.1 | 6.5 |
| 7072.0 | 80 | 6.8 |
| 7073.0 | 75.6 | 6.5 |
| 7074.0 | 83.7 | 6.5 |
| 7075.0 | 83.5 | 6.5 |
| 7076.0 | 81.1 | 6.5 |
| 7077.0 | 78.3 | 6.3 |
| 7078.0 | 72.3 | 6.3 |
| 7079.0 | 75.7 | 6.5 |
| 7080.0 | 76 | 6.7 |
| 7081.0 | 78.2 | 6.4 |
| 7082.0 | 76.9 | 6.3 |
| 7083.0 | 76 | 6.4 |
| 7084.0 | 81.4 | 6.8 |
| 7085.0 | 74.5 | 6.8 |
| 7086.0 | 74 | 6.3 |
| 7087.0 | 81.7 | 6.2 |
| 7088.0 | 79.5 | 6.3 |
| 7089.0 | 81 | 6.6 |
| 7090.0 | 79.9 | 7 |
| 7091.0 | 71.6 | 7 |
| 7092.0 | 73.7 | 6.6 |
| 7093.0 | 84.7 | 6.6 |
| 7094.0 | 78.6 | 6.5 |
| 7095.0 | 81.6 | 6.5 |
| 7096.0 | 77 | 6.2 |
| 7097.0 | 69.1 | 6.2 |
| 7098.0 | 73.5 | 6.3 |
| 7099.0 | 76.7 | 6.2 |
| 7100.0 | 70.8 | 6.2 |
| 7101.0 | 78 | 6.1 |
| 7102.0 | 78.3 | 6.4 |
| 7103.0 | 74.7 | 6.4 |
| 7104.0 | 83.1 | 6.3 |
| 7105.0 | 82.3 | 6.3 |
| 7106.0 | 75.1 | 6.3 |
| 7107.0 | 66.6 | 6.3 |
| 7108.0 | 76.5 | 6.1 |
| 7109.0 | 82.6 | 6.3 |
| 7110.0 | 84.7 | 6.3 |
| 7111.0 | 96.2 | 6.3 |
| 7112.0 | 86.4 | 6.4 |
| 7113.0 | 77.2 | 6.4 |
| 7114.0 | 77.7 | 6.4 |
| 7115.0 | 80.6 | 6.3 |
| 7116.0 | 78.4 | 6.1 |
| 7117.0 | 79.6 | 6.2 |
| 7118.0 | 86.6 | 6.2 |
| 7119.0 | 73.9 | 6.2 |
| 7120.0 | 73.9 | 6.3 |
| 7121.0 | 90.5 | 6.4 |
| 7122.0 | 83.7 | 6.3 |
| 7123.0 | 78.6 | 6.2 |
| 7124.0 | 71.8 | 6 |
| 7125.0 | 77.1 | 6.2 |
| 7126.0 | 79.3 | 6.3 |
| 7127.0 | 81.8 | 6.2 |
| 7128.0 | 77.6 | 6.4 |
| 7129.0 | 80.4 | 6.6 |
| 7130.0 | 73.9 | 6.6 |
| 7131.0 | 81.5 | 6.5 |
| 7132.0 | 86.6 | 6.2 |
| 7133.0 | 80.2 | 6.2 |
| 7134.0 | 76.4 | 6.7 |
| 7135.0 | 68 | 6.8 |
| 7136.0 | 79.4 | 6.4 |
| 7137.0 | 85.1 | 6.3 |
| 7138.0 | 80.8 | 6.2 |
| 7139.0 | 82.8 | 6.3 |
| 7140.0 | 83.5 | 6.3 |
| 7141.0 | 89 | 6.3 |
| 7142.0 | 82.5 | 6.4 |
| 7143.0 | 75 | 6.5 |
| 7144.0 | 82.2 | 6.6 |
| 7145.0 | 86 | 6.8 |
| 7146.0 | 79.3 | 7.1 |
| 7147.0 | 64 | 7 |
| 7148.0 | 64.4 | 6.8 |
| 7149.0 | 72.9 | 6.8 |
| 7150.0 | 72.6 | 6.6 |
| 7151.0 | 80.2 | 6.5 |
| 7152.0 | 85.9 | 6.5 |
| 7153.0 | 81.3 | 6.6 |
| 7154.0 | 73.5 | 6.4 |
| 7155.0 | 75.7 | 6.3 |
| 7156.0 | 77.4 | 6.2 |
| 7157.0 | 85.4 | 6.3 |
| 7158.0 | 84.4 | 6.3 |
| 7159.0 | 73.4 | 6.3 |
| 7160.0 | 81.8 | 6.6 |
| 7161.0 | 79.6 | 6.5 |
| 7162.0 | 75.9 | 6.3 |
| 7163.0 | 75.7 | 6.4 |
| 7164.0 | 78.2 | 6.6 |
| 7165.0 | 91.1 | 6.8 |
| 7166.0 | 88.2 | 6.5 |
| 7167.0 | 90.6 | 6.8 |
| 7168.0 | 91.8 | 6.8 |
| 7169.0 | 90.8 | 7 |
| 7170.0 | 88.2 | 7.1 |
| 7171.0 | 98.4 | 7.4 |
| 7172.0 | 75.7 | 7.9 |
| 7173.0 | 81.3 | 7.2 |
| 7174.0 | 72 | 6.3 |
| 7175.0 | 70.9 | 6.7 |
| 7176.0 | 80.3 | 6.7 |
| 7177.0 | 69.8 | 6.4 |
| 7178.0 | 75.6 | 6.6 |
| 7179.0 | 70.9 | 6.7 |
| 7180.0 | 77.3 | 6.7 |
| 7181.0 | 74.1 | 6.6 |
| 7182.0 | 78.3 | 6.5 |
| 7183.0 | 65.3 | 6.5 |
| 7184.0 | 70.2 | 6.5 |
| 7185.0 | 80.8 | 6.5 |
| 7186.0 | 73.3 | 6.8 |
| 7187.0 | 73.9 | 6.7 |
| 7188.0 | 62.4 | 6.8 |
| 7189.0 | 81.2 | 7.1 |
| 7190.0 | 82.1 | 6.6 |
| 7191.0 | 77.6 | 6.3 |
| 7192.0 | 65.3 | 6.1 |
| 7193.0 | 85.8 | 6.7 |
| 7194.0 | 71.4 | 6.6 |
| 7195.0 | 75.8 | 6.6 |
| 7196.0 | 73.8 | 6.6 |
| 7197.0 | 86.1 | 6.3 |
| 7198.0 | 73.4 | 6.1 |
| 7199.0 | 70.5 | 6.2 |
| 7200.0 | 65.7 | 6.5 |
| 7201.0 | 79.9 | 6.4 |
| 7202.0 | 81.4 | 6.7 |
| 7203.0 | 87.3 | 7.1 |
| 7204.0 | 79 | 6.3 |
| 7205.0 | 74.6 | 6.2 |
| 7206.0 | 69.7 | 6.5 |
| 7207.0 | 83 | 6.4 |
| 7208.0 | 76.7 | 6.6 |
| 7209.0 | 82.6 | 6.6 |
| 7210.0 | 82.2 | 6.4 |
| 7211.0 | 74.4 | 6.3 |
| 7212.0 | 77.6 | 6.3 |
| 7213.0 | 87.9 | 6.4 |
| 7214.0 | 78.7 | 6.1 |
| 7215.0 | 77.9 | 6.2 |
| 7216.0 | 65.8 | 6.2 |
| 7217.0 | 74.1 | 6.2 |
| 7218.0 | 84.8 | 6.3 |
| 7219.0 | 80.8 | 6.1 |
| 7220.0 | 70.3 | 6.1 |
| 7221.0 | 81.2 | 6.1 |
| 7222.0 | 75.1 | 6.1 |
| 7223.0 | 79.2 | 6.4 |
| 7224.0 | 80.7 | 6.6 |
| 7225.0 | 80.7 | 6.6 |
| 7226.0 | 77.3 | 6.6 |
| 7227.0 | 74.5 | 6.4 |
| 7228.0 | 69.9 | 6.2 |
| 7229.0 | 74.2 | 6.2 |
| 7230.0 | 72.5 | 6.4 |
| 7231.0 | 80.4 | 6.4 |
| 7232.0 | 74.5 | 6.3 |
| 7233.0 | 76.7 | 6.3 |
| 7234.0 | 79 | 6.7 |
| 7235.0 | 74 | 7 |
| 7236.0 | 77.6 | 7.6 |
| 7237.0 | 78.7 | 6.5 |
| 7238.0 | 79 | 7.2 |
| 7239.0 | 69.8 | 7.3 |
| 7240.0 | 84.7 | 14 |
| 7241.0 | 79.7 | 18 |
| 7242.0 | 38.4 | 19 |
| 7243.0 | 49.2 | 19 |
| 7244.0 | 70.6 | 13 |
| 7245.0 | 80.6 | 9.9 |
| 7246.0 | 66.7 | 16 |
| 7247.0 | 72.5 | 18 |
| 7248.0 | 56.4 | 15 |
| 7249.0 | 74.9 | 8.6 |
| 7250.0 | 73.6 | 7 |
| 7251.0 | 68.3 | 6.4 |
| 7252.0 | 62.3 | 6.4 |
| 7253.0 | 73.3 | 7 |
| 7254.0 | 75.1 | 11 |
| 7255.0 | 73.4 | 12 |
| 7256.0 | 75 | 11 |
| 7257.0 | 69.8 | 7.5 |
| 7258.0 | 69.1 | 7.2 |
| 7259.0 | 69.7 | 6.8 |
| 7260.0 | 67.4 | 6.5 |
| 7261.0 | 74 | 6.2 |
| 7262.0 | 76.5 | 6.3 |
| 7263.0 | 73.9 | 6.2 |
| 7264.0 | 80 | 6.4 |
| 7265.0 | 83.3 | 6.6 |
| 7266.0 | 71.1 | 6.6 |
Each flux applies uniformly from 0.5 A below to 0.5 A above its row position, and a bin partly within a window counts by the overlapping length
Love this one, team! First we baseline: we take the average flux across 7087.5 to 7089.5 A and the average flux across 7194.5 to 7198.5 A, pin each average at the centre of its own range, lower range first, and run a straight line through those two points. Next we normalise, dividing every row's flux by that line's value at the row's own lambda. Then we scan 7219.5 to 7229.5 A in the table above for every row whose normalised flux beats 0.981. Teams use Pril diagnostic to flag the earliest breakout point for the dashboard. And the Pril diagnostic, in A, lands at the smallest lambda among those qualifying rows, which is 7221.0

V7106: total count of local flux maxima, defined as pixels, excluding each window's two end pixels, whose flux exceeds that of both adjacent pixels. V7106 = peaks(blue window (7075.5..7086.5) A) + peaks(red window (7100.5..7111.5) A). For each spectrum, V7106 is 4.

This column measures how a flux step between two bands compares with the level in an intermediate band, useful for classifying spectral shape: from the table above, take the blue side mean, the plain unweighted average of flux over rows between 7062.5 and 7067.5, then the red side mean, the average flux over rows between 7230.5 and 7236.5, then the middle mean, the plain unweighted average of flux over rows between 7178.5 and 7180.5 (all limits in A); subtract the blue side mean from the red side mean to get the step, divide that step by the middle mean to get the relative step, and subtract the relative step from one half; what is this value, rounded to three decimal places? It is 0.526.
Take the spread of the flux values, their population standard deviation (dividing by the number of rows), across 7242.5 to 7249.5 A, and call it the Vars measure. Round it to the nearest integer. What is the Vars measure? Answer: 10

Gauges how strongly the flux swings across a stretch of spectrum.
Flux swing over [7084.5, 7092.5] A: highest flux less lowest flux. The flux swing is 10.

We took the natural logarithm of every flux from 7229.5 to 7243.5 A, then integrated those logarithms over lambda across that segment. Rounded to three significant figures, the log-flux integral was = 59.7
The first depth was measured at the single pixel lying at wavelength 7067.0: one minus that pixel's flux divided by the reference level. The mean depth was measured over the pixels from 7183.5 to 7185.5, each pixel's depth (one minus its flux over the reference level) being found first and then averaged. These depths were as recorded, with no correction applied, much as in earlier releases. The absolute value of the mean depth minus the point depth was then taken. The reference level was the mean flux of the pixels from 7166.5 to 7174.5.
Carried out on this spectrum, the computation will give 0.04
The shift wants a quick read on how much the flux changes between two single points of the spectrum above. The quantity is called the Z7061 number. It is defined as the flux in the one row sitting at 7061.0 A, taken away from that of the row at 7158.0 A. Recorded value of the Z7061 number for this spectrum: 9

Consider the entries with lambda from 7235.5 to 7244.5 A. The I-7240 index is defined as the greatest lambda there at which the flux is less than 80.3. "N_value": 7244.0 A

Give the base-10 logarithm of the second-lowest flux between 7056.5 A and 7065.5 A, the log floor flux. 1.866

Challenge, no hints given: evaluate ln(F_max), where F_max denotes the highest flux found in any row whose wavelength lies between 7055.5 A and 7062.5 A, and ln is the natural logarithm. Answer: 4.40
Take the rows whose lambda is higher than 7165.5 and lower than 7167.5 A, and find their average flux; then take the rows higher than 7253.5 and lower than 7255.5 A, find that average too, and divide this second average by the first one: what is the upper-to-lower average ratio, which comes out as 0.83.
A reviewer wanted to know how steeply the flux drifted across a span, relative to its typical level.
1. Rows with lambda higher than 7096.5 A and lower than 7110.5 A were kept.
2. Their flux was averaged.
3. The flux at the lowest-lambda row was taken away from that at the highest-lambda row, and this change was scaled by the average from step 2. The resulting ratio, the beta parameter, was 0.20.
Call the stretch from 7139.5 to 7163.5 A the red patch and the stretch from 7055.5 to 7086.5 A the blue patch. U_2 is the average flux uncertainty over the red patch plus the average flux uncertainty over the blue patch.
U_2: 13.0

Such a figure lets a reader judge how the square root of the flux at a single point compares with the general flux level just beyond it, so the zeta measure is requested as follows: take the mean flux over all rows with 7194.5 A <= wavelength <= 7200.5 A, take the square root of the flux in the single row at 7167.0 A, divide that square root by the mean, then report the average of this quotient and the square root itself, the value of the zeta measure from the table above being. 4.82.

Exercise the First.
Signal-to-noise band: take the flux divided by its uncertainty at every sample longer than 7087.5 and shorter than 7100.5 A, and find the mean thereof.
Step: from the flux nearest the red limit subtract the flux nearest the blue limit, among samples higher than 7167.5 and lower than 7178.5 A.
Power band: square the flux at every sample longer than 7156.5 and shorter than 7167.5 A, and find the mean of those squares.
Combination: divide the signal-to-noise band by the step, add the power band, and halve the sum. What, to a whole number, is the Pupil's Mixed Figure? 3396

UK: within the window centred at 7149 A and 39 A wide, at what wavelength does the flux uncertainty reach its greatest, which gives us 7146.0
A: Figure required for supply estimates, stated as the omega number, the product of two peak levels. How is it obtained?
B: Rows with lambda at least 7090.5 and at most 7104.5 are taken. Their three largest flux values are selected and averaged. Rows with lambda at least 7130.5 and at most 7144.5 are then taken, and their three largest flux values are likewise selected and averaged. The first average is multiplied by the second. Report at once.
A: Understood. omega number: 7224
